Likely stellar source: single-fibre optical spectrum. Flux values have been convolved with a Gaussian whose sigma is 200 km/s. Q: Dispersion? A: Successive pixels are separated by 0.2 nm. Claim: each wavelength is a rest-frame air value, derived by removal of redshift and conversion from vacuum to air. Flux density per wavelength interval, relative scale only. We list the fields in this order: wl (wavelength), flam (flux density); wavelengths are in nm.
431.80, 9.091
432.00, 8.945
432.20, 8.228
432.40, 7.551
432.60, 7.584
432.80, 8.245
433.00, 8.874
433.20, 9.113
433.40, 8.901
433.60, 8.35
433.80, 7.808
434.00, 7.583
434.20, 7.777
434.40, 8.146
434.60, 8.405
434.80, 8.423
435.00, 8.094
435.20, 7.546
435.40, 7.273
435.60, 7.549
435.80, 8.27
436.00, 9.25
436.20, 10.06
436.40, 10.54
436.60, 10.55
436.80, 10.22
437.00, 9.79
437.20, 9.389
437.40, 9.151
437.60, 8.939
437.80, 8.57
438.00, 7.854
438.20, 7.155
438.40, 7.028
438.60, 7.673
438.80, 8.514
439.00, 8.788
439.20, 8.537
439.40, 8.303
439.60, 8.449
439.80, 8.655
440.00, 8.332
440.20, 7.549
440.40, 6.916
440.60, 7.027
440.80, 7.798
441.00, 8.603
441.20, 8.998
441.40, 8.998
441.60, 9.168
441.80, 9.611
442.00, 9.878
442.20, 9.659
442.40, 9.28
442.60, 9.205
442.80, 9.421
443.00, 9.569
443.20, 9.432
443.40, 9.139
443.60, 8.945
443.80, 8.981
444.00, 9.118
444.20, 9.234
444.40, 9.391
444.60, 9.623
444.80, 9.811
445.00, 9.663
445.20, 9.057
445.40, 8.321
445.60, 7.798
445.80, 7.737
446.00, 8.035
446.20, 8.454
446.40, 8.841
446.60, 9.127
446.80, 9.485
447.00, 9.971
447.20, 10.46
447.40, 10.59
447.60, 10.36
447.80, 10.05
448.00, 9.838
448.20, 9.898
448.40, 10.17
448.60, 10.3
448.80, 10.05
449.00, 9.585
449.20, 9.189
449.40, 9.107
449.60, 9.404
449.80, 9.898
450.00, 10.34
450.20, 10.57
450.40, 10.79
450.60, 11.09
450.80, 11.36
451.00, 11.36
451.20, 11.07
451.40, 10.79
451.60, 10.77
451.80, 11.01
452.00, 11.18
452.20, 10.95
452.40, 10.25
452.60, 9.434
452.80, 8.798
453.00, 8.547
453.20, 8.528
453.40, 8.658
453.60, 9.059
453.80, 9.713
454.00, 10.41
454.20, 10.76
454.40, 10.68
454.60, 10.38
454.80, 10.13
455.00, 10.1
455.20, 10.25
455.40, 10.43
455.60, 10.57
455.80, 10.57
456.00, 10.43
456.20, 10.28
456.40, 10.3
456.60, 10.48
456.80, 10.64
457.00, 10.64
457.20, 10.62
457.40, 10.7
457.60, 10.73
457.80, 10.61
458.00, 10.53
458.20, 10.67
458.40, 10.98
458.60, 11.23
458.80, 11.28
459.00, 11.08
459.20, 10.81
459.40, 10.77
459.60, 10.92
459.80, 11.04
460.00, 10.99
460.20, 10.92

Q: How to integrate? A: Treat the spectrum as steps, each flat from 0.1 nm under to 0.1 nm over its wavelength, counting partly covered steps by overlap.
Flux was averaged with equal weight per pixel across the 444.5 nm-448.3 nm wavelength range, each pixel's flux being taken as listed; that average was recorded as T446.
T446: 9.3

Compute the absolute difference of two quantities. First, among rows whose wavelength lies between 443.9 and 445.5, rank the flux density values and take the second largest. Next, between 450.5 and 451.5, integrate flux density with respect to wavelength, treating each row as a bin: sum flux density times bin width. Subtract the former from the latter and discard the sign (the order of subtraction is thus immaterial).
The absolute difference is 1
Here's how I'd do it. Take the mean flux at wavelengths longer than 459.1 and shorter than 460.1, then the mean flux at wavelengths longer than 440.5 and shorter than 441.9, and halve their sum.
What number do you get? 9.8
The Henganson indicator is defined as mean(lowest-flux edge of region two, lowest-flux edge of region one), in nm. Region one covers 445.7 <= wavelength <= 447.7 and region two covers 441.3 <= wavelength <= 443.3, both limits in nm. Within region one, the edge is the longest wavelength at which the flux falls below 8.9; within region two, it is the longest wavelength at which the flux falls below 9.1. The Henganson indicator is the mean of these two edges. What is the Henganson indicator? 443.90 nm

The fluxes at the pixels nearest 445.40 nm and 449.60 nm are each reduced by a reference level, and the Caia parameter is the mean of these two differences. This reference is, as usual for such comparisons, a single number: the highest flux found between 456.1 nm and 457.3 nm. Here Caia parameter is -1.8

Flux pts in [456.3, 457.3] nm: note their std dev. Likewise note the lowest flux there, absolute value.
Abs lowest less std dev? 10.2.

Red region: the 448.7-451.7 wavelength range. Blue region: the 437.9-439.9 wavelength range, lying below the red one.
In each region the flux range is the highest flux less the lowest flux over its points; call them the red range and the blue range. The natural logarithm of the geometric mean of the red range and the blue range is 0.69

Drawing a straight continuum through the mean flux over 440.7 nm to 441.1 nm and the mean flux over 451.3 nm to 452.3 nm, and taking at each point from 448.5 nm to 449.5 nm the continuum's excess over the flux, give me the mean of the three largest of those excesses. 1.0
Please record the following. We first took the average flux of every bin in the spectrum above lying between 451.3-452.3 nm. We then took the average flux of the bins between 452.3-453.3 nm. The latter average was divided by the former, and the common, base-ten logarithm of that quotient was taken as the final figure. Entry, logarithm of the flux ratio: -0.08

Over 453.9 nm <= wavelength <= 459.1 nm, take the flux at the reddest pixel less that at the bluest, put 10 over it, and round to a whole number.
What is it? 15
